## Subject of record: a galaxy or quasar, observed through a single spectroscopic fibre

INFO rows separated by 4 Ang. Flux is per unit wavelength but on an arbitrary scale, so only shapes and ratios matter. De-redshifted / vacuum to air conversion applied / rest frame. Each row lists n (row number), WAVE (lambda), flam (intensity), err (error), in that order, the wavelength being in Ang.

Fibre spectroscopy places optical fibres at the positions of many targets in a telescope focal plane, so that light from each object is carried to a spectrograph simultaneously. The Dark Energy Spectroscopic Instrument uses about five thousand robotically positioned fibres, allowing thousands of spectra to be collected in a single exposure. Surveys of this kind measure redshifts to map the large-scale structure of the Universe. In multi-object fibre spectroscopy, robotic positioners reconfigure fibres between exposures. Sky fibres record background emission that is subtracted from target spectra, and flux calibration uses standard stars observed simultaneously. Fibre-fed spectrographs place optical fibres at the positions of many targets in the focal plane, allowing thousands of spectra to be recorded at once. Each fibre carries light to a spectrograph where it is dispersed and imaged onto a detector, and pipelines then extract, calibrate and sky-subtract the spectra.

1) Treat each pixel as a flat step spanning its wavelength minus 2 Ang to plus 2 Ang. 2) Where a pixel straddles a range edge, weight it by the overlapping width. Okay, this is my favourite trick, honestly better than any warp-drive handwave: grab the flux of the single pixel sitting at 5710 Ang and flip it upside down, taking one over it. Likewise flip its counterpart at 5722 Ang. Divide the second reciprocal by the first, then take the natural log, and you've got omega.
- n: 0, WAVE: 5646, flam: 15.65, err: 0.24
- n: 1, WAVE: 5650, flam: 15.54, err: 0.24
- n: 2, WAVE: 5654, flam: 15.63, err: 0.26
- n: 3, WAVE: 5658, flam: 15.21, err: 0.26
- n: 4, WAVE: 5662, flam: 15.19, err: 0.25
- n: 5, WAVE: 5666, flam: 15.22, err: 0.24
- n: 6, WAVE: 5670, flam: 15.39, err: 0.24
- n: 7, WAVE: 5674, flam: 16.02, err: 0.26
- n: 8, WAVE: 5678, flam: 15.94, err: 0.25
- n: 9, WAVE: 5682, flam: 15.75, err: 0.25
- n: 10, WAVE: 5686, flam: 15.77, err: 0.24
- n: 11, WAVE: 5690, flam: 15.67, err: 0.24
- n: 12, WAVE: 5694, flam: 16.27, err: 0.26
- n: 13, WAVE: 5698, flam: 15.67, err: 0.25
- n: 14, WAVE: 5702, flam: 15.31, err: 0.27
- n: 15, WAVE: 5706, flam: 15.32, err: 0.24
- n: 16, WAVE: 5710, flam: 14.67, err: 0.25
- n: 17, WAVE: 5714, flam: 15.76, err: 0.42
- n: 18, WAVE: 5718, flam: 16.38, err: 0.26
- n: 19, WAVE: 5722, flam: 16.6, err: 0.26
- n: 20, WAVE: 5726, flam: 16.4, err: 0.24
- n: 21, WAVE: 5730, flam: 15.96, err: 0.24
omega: -0.124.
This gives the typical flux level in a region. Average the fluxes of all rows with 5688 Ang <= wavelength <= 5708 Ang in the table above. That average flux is 15.65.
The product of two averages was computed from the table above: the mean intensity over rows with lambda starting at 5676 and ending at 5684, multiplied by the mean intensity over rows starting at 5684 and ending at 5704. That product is 249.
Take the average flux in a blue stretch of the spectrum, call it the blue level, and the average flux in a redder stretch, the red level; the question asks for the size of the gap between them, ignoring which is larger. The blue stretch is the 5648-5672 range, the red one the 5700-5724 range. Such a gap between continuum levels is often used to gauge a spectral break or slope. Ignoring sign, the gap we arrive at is 0.31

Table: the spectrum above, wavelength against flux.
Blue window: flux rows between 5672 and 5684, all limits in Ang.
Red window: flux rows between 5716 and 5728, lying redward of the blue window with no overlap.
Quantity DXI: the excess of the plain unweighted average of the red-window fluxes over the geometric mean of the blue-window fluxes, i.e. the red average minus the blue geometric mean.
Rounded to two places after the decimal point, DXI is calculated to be 0.56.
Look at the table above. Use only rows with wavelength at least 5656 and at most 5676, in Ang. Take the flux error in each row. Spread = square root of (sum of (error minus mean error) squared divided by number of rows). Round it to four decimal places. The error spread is 0.0089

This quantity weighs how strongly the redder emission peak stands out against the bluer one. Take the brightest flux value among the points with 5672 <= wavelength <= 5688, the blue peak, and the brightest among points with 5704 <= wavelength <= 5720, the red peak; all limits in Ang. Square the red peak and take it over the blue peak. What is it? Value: 16.7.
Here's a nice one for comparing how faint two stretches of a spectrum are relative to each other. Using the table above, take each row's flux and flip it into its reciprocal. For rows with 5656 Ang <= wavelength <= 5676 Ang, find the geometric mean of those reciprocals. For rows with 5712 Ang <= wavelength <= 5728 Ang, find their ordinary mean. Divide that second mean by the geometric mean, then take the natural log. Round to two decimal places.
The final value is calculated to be -0.06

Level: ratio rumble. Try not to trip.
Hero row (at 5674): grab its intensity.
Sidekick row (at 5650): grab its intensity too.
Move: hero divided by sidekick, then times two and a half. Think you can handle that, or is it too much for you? 2.58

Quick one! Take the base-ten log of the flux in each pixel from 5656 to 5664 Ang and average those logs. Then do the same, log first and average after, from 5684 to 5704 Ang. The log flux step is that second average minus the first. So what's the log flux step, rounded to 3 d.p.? 0.015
